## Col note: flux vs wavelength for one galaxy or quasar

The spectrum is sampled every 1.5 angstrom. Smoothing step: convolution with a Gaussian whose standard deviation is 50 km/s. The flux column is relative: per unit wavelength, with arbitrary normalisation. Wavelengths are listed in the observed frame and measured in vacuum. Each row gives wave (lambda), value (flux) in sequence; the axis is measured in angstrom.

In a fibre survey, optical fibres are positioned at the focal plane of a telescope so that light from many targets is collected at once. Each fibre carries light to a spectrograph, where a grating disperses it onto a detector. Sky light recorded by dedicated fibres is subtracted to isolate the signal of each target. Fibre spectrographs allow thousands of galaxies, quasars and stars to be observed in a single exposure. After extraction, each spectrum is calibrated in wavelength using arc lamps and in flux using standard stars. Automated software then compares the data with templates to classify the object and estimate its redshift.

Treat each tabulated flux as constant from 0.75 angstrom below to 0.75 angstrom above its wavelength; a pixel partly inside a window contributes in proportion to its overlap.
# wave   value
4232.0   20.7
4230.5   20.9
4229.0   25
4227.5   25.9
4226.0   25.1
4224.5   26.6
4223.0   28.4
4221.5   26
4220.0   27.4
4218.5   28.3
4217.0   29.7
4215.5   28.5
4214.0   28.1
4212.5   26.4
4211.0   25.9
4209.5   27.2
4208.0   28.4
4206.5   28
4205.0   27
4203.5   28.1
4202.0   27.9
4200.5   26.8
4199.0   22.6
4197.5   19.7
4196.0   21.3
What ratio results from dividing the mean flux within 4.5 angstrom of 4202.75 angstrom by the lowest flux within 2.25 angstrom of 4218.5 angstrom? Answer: 0.976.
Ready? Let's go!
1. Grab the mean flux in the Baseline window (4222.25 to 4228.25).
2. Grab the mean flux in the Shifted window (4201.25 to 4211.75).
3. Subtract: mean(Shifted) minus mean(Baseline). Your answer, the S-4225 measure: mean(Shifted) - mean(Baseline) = 1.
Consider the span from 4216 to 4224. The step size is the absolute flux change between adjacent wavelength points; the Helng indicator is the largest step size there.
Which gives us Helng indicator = 2.4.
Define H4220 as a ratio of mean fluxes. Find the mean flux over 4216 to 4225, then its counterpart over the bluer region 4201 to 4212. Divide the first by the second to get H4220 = 1.01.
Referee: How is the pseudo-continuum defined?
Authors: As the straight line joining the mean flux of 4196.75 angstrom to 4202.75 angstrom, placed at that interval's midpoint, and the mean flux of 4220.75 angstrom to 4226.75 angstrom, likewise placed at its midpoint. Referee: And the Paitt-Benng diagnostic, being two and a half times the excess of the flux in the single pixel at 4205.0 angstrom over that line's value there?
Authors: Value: 6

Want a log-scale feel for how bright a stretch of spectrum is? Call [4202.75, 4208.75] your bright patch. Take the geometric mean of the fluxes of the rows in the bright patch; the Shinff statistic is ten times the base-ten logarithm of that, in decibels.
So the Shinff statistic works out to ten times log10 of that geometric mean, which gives 14.5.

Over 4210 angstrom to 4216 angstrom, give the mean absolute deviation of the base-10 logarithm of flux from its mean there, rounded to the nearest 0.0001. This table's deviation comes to 0.0172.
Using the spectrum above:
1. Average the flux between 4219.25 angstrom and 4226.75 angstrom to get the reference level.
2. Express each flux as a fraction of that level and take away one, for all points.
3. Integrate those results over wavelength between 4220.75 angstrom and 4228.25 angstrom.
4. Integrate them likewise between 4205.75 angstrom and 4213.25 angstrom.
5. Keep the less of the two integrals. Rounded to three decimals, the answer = -0.084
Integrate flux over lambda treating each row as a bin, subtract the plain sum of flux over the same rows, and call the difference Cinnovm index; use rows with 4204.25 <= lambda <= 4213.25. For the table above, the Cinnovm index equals 81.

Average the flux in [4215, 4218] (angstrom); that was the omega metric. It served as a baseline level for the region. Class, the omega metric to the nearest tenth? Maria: 29.1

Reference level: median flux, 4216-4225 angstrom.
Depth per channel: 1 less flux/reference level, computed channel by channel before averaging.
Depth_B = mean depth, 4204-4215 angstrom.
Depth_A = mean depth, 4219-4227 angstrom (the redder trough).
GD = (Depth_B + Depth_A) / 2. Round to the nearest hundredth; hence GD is 0.03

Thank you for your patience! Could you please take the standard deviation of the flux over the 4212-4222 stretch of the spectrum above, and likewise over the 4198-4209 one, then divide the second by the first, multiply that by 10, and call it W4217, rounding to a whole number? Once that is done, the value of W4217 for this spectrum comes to 16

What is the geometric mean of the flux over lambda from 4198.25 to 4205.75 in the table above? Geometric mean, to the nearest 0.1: 26.4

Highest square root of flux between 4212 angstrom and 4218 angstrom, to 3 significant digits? 5.45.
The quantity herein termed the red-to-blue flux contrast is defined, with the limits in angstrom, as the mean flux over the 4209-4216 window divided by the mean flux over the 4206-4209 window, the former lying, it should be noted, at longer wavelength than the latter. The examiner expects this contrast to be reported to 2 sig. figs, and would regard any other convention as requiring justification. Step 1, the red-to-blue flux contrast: 0.97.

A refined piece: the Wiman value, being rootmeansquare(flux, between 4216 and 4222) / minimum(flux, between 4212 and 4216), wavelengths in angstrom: 1.06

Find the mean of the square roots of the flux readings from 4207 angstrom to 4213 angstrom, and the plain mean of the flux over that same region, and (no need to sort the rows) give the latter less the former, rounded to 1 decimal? 21.8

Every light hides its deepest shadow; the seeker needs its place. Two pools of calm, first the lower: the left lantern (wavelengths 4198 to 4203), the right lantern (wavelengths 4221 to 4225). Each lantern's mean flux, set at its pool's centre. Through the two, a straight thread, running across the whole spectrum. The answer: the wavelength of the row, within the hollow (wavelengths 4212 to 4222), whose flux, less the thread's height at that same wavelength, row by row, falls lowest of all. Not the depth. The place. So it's 4221.5 angstrom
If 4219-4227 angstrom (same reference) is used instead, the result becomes 4226.0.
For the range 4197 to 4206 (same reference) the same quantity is 4197.5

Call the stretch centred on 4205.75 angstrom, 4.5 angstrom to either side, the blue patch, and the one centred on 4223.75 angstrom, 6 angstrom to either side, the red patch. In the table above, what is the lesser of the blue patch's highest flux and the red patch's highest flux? 28.4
